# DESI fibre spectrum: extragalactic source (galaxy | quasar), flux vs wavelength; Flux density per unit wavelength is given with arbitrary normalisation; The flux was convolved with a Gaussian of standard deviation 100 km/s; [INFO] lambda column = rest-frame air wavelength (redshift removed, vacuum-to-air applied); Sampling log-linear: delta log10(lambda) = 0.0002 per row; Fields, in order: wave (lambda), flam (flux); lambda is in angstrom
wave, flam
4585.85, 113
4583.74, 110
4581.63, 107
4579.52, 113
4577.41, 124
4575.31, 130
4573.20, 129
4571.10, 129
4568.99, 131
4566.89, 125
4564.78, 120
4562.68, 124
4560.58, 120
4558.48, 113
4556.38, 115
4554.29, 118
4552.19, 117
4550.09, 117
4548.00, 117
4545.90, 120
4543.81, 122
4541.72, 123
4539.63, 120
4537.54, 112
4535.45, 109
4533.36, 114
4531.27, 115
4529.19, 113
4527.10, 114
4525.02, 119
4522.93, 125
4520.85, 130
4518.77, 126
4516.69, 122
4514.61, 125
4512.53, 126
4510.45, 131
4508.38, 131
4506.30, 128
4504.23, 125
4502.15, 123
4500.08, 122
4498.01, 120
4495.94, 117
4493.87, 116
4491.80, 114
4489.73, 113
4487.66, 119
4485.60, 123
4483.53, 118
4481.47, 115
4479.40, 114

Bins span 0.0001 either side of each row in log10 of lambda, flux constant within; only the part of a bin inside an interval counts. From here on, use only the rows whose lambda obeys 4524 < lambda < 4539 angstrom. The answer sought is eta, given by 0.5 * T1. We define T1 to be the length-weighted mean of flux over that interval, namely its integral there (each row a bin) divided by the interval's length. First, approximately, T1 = 114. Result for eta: 56.9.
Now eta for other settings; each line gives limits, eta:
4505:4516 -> 64.0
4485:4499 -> 58.6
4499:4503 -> 61.3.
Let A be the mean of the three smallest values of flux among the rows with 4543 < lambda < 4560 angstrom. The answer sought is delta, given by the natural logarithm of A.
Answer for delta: 4.74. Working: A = 115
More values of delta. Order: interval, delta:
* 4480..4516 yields 4.74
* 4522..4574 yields 4.71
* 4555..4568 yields 4.75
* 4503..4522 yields 4.82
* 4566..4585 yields 4.70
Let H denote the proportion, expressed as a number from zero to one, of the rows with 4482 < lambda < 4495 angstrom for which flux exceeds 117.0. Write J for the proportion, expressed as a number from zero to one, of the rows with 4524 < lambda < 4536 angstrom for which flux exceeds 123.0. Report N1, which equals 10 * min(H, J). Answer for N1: 0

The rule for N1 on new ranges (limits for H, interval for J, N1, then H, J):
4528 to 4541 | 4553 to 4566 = 2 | 0.17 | 0.2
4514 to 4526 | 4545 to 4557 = 0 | 1.00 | 0.0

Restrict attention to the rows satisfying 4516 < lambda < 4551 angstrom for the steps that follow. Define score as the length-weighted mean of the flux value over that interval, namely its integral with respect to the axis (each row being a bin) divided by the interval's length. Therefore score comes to 118.7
